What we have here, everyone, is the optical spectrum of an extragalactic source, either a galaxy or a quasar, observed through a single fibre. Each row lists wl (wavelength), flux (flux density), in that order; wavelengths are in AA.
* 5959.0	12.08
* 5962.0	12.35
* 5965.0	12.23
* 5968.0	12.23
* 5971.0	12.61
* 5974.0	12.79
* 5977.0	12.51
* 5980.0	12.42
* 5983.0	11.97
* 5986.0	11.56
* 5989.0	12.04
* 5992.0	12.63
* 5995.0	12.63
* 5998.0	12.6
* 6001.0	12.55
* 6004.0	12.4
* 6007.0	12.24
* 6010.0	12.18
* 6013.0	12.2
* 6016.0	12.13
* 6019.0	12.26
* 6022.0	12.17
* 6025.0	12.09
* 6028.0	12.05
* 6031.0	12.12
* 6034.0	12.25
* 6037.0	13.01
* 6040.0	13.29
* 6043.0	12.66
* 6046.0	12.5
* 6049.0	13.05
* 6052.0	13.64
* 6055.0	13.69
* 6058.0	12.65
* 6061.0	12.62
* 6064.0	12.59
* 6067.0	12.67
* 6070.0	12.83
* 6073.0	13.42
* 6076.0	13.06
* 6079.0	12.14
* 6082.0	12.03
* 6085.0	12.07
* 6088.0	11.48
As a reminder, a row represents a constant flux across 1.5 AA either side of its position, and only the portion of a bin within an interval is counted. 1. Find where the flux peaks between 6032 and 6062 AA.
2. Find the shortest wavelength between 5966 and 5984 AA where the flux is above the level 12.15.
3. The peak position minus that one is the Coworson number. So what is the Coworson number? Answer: 87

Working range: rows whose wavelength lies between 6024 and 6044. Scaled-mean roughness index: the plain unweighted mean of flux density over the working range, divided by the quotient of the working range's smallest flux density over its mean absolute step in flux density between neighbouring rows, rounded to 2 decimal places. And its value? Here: 0.33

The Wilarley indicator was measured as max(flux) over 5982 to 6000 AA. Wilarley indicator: 12.63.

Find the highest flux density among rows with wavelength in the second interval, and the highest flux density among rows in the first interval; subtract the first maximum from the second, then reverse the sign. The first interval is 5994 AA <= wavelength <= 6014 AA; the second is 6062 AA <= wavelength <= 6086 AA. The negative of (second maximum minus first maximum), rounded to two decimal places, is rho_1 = -0.79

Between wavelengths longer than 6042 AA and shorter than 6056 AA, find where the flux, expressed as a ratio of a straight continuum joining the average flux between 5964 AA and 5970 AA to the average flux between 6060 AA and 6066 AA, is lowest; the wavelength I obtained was 6046.0 AA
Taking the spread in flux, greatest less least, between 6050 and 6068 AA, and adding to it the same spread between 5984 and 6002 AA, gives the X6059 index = 2.2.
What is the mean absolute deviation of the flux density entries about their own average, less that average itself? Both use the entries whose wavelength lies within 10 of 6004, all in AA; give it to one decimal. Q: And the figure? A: -12.2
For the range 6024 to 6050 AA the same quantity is -12.2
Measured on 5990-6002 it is -12.6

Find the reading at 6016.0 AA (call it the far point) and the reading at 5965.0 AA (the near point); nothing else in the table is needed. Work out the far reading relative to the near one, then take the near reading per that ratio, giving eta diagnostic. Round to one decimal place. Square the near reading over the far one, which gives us 12.3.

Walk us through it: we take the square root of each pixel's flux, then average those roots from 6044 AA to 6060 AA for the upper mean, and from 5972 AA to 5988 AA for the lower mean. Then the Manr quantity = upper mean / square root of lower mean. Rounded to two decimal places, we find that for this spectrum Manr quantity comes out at 1.93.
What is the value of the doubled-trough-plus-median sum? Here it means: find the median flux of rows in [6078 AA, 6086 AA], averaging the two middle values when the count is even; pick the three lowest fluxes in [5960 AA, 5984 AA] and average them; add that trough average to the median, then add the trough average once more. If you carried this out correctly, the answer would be 36.4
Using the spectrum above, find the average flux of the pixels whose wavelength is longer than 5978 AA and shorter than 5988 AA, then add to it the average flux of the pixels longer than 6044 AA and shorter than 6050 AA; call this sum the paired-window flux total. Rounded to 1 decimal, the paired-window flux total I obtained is 24.8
